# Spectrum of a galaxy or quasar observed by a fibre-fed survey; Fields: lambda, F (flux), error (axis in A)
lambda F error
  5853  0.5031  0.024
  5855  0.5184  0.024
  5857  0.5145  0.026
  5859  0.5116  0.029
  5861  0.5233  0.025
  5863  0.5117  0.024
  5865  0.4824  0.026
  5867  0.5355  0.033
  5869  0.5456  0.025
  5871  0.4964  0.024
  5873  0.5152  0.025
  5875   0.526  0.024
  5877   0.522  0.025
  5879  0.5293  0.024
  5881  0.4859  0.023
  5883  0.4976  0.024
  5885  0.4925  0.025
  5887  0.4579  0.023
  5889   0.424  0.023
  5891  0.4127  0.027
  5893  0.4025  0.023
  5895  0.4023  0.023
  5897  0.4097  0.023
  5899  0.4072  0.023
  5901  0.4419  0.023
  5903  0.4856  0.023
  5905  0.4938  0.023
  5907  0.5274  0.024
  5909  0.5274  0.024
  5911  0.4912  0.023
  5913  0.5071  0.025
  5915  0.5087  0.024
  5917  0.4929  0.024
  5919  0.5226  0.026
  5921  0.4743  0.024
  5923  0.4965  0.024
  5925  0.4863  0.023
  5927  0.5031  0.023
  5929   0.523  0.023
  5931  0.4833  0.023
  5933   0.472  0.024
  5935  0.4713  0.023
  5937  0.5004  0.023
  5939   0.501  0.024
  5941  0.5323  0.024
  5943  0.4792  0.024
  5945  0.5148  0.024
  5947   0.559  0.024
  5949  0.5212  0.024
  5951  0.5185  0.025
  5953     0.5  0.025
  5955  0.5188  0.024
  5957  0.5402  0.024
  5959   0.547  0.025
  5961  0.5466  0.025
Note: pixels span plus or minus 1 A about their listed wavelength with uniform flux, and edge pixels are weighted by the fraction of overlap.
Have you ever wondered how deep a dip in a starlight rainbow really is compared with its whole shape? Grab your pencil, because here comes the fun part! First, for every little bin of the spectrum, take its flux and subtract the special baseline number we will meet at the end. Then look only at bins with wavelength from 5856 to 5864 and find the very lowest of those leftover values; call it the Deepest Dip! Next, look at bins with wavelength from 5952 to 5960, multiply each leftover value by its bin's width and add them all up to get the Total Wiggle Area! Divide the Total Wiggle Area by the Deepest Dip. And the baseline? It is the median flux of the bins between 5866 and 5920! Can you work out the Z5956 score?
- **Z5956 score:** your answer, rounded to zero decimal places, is 15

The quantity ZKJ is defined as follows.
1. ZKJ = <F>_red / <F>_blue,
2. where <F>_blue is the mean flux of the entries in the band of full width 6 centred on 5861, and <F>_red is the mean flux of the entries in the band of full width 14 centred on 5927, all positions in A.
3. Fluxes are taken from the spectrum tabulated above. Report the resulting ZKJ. 0.95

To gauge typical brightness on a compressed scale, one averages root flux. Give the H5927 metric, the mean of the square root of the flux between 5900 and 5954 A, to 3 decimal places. 0.708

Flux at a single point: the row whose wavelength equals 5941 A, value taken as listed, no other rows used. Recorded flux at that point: 0.5323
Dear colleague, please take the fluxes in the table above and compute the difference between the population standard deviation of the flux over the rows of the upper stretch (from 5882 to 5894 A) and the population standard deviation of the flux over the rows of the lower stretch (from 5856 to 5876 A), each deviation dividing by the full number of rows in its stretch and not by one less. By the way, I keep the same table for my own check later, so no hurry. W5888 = 0.02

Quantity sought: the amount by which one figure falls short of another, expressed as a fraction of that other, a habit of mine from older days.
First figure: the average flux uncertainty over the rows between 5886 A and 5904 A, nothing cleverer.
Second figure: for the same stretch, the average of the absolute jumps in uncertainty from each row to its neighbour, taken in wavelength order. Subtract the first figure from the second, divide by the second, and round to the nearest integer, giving -22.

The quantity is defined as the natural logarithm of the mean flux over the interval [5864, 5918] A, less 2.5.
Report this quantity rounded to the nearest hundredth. -3.23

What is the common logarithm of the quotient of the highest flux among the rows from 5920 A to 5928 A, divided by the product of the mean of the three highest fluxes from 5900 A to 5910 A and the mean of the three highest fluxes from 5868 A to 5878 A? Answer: 0.264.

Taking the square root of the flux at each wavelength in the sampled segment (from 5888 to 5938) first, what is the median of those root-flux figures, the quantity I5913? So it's 0.697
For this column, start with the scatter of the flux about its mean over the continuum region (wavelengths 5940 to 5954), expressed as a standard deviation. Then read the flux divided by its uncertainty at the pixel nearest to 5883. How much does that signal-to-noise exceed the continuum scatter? 20.7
